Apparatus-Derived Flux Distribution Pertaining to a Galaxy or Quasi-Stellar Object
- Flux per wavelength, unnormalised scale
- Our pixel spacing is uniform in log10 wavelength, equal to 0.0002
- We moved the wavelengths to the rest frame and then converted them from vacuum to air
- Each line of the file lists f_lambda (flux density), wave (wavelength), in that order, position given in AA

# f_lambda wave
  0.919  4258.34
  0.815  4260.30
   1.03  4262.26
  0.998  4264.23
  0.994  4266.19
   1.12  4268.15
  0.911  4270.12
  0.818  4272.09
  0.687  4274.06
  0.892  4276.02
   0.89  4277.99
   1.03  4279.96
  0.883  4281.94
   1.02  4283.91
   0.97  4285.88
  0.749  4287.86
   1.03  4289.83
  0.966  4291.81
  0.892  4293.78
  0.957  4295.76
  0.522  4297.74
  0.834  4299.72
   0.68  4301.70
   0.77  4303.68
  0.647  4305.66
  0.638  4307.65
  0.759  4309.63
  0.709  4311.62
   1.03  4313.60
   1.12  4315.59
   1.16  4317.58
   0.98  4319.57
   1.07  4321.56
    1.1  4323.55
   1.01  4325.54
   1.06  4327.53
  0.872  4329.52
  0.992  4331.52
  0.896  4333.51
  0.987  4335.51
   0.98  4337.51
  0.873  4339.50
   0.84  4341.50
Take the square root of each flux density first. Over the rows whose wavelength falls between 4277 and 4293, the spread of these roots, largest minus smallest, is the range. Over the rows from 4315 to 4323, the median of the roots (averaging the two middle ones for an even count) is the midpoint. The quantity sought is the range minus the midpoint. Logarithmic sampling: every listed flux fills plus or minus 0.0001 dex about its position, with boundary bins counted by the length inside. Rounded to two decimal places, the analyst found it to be -0.90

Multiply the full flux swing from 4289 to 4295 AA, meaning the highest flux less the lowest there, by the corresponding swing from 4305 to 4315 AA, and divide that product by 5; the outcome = 0.011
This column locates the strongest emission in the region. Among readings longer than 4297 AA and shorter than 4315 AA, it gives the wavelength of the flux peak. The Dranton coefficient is 4313.60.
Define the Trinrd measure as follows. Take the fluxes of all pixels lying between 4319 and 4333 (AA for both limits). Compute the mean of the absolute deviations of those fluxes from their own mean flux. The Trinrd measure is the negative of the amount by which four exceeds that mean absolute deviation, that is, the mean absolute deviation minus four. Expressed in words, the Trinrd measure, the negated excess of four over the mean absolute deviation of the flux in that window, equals -3.94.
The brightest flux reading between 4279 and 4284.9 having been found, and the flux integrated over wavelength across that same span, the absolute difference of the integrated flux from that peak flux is 5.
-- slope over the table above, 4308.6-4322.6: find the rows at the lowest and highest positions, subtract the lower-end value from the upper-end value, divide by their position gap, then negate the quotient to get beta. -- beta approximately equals -0.026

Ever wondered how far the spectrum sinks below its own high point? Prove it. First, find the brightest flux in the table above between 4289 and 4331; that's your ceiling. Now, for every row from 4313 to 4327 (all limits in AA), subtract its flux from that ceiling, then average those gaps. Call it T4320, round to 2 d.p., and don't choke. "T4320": 0.09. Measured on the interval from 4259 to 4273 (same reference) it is 0.20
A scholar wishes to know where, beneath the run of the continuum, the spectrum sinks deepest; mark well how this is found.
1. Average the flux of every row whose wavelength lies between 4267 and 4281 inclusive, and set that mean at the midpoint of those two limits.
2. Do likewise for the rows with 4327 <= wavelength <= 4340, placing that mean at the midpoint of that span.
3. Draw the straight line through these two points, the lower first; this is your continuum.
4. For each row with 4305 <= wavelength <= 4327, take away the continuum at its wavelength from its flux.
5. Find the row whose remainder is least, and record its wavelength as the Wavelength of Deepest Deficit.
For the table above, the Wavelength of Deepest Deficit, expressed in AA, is 4307.65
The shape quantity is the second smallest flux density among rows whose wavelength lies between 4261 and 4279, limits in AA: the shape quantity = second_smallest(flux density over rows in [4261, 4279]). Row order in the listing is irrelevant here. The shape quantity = 0.818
